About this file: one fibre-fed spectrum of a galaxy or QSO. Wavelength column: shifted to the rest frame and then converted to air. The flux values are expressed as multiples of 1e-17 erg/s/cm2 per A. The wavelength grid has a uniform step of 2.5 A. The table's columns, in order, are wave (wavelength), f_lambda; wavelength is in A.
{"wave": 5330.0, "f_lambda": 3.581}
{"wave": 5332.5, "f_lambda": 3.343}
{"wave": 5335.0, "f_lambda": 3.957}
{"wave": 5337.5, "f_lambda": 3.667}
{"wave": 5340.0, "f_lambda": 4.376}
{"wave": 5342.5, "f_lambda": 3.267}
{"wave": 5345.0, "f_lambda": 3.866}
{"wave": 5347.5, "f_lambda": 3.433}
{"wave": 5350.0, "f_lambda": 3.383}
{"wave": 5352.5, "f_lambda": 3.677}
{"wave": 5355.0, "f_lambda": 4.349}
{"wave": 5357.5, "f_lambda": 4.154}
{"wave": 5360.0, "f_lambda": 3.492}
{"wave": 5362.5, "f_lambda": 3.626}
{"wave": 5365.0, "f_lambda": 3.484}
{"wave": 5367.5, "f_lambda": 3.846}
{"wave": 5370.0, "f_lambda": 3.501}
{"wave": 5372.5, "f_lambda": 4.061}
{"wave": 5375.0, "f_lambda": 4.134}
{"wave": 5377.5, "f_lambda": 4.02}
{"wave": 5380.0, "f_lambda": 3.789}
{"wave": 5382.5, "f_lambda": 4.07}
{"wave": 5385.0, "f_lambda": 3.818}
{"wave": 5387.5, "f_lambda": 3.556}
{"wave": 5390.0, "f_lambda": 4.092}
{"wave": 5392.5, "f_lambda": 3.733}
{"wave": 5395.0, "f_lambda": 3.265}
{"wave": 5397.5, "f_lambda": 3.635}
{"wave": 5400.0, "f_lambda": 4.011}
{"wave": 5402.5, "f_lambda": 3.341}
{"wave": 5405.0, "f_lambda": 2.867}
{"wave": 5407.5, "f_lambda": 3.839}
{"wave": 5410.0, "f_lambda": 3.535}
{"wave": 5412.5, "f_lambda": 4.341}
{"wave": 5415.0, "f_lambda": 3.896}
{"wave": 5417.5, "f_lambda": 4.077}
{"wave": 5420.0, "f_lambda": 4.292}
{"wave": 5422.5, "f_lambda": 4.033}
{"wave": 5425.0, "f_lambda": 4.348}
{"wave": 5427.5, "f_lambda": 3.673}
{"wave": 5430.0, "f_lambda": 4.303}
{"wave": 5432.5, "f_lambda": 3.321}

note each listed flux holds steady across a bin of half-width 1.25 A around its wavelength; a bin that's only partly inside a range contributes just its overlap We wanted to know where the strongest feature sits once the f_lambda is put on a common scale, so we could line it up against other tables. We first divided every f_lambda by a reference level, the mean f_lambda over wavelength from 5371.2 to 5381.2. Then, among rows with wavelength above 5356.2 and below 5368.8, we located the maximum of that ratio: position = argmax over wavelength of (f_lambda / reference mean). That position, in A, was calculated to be 5357.5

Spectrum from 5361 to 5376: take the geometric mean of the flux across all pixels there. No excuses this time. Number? 3.77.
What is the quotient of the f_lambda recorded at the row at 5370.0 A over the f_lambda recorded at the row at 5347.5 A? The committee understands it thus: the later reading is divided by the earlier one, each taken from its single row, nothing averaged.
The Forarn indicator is 1.02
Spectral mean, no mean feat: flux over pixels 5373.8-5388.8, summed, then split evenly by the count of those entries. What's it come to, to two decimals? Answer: 3.90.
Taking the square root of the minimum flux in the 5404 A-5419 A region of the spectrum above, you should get 1.69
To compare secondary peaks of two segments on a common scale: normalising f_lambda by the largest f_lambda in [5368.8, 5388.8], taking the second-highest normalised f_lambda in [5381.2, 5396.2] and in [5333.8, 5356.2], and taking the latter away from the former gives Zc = -0.07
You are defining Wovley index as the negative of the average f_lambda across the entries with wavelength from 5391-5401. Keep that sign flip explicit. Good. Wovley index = -3.66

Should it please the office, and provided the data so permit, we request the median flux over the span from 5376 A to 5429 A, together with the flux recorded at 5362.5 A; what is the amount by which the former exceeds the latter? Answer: 0.21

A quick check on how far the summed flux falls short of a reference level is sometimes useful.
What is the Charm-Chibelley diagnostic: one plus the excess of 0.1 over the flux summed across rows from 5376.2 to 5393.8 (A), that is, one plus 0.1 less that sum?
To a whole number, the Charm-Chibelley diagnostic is -26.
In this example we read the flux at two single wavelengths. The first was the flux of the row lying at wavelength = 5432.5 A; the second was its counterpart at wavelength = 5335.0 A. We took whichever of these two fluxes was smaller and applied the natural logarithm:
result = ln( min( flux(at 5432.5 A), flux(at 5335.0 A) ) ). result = 1.200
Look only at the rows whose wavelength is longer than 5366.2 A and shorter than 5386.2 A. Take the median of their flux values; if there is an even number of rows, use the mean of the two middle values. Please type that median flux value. 3.93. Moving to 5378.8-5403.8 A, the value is 3.76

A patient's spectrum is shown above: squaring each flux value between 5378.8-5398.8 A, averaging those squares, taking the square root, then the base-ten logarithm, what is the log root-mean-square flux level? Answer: 0.57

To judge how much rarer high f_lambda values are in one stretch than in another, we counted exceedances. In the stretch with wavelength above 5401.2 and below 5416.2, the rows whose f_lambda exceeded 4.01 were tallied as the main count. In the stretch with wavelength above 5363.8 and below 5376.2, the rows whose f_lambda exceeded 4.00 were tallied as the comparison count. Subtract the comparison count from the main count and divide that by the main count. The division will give -1.0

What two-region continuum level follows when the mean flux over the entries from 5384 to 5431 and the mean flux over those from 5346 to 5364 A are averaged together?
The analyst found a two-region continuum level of 3.78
